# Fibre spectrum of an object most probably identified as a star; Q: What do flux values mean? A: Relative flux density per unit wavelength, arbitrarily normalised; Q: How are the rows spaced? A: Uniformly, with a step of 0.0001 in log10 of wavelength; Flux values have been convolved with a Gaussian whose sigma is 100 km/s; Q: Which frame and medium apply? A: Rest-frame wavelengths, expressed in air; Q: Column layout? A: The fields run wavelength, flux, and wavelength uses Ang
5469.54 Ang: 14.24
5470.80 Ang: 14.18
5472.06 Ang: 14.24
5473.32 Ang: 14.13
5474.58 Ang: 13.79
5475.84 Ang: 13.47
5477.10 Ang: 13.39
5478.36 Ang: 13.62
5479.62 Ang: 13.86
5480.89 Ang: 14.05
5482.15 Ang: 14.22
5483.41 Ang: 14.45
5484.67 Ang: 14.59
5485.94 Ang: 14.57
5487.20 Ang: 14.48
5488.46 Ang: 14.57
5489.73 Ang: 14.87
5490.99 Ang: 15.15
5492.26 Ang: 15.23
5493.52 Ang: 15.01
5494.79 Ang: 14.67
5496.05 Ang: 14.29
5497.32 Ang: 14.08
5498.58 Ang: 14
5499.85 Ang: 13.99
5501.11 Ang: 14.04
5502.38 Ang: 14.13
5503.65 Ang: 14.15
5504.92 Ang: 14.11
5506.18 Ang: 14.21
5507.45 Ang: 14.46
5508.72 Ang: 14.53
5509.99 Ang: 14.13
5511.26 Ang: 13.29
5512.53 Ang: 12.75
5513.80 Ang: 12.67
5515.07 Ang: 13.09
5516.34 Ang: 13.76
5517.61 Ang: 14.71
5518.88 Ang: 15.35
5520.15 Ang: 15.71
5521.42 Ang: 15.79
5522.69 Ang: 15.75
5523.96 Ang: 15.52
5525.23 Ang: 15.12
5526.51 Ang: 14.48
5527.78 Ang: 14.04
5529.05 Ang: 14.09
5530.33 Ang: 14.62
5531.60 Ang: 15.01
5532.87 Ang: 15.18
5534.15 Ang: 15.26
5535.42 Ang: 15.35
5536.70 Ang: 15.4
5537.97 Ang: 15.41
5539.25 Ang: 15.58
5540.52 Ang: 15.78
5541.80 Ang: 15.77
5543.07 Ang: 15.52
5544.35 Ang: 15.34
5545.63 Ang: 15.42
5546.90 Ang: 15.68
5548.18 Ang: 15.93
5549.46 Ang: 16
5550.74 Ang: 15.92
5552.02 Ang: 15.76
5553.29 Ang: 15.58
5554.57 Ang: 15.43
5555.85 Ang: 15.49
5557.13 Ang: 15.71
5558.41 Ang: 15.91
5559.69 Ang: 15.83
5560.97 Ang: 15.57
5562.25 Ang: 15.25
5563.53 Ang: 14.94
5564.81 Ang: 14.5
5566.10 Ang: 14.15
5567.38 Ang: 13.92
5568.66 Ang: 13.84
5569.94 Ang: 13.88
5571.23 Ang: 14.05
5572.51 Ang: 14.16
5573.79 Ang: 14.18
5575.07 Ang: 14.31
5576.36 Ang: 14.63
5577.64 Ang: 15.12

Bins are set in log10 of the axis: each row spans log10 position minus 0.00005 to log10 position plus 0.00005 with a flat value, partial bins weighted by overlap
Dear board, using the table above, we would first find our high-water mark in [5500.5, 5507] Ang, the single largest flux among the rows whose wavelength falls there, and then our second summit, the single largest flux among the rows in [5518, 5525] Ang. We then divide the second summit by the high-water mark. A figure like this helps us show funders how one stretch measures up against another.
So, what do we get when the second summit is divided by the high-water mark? 1.11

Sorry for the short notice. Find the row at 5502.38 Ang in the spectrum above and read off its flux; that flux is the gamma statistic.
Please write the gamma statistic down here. 14.13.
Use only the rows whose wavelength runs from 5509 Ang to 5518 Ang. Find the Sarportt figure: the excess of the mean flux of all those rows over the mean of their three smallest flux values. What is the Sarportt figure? 0.65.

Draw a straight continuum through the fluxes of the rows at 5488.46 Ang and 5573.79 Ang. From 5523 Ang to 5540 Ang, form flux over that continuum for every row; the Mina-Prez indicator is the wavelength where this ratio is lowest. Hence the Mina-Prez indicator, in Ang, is 5527.78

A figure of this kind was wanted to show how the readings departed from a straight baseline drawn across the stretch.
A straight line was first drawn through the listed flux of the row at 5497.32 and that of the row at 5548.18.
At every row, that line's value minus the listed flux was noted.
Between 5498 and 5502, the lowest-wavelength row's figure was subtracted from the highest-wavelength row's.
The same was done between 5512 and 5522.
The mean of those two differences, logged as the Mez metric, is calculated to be -1.3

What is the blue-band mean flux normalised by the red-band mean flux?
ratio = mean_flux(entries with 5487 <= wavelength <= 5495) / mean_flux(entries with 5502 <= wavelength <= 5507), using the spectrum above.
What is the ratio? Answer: 1.05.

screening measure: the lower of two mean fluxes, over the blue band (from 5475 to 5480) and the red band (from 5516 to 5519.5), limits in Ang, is 13.6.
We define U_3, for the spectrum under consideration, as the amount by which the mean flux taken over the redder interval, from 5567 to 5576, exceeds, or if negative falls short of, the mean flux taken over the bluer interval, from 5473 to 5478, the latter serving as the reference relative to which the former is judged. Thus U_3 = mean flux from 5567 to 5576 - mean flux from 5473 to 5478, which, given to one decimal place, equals 0.4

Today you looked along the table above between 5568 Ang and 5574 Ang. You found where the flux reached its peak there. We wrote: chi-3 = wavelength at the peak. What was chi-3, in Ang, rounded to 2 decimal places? 5573.79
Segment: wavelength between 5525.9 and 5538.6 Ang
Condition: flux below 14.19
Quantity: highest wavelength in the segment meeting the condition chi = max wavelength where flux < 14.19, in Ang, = 5529.05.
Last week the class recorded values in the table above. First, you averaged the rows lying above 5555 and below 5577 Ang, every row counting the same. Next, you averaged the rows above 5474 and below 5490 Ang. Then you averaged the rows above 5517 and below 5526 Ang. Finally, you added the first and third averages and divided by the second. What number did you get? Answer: 2.13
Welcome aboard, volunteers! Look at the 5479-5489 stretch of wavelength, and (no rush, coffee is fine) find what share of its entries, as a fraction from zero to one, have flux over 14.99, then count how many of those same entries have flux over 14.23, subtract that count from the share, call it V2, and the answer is -5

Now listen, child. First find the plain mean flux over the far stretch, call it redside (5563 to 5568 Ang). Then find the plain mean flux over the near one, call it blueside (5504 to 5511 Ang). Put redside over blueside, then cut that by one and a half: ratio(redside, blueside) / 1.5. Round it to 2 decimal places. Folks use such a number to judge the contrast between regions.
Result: 0.67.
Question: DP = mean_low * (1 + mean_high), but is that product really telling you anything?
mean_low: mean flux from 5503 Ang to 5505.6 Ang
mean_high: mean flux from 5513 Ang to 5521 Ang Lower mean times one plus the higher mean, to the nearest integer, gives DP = 215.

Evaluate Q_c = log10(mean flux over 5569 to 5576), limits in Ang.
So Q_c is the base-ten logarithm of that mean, 1.15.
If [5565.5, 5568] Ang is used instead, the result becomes 1.15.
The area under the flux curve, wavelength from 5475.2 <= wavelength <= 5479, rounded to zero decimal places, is 51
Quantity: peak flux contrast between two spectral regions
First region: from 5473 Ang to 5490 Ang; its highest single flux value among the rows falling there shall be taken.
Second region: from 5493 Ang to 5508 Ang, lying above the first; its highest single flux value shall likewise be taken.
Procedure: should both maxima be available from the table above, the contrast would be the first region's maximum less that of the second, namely -0.14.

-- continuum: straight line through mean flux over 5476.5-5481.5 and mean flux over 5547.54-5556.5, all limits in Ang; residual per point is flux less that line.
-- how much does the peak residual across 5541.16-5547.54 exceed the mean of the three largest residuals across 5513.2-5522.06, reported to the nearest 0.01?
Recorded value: -0.44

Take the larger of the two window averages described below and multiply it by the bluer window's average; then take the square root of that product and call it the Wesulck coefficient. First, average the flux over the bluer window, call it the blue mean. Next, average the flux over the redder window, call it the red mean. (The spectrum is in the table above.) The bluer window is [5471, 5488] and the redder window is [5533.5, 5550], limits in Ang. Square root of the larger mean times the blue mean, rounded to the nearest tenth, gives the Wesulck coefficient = 14.8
